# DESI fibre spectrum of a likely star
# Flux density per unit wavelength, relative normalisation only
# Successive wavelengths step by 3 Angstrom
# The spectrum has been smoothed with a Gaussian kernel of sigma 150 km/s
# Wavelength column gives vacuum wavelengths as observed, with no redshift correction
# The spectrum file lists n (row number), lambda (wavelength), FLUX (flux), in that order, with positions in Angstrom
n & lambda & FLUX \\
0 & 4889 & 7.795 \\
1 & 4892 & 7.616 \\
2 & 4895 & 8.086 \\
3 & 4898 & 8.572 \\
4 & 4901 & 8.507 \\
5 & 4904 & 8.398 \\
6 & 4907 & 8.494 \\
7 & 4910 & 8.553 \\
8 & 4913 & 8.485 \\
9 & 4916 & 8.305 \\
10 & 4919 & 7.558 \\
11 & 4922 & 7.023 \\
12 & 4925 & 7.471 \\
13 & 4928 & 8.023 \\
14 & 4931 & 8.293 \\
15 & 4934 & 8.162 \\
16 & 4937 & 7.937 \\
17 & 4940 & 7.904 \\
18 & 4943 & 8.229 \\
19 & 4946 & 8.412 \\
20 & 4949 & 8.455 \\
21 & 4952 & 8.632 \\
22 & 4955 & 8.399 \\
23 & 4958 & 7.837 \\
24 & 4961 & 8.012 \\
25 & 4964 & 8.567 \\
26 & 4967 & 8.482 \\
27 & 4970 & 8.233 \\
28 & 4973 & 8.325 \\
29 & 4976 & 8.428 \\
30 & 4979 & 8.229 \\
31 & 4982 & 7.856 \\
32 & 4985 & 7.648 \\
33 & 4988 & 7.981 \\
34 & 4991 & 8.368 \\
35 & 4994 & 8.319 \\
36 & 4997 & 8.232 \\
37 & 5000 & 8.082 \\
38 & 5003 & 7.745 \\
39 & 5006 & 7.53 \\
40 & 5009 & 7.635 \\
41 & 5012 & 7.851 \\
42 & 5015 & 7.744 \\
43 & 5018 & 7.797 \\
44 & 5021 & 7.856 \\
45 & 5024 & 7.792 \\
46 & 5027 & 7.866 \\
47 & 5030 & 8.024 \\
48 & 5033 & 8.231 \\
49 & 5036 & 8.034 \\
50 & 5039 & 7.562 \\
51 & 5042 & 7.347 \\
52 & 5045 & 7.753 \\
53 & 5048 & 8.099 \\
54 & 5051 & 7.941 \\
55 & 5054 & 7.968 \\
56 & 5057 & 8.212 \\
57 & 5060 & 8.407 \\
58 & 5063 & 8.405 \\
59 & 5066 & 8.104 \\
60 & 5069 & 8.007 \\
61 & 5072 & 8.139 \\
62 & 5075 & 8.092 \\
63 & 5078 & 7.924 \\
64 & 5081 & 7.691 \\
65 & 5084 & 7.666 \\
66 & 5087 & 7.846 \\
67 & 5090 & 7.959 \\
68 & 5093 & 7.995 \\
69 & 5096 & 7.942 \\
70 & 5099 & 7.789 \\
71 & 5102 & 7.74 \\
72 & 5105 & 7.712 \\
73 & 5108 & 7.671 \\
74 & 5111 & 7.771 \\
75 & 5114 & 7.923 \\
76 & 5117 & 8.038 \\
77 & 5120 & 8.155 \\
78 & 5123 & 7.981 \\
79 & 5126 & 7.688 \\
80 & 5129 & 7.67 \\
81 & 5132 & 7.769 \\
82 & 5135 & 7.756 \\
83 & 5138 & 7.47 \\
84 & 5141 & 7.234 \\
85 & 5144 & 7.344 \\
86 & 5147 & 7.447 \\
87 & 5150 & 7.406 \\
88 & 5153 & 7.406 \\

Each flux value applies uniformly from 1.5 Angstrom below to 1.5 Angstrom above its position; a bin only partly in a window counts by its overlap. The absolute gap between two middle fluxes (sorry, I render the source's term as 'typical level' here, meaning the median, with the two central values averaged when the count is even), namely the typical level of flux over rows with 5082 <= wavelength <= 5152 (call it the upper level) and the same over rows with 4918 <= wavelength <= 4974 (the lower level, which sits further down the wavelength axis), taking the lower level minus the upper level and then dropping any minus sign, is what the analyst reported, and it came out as 0.47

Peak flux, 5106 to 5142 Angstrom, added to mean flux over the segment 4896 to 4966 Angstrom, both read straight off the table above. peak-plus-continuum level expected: 16.3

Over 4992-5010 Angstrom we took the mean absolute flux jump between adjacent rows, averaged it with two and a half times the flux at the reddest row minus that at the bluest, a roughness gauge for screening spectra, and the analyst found -0.8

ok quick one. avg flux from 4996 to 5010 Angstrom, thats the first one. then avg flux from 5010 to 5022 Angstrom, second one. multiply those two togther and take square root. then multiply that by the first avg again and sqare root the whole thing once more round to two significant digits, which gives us 7.8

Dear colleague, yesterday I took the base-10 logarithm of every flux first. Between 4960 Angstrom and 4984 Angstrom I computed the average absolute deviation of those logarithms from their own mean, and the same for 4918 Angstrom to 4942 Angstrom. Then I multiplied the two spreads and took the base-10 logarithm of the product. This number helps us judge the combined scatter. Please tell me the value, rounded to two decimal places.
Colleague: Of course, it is -3.74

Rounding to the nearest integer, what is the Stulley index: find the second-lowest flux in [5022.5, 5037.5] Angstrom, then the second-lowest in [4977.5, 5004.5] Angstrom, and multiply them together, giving 61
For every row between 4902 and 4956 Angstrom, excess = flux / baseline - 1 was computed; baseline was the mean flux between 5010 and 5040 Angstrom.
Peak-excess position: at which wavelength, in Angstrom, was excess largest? 4952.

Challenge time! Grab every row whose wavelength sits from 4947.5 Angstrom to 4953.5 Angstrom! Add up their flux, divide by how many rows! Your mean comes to 8.54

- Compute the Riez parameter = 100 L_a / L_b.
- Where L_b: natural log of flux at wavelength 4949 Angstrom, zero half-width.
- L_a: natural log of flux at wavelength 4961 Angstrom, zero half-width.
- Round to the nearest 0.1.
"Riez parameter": 97.5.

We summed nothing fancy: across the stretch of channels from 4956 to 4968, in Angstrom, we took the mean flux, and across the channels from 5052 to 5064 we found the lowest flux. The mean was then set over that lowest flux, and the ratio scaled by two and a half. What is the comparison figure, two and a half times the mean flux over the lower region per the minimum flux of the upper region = 2.58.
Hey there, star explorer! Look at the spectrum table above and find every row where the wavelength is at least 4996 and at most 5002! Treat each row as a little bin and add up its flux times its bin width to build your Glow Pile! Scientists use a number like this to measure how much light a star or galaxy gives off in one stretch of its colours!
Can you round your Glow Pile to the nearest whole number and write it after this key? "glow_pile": 49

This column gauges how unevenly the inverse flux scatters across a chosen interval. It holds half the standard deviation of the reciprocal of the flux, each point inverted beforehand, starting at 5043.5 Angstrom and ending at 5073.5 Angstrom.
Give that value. 0.0015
